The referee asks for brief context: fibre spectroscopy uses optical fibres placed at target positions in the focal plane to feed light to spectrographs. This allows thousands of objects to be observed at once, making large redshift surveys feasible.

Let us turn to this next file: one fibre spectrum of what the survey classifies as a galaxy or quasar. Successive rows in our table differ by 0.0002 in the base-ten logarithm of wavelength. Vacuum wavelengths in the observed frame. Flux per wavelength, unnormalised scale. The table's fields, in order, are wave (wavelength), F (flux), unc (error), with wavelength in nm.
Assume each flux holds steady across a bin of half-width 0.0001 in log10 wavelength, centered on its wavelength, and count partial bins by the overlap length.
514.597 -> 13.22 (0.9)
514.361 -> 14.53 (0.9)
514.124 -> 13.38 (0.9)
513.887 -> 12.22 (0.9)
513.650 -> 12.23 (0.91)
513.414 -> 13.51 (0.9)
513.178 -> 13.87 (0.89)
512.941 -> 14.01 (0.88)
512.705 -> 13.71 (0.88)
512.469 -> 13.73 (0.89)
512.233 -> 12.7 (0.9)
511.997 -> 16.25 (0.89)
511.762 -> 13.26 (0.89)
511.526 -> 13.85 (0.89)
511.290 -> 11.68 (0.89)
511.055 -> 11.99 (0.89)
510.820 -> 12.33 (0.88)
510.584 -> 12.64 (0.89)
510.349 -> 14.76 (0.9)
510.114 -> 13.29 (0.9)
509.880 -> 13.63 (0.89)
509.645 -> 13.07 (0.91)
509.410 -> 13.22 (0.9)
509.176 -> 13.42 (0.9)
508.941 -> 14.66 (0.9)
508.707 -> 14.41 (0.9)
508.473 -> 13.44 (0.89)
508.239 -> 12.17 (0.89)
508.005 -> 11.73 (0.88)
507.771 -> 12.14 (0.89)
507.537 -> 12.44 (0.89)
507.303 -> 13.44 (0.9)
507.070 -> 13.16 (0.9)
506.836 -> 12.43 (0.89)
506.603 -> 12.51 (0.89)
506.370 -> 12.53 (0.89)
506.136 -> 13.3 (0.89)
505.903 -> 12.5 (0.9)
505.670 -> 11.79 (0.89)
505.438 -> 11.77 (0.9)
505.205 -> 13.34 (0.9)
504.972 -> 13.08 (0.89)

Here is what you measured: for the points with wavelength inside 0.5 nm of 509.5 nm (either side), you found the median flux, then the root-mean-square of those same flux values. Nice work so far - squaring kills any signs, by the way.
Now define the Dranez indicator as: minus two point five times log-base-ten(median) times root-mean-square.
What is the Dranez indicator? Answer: -37.5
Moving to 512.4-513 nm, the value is -39.3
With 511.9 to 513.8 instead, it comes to -39.2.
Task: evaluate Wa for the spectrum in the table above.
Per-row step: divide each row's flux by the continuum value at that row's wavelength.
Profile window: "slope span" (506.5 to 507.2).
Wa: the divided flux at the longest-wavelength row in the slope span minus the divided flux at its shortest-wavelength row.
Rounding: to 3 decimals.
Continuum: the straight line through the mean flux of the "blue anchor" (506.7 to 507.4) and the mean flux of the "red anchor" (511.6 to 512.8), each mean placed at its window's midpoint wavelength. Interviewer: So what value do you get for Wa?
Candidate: 0.044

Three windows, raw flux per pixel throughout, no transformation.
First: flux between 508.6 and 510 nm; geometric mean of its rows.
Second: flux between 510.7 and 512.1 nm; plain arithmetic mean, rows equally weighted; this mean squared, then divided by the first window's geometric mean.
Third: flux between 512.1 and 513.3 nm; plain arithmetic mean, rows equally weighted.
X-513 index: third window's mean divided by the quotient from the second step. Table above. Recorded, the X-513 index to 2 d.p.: 1.07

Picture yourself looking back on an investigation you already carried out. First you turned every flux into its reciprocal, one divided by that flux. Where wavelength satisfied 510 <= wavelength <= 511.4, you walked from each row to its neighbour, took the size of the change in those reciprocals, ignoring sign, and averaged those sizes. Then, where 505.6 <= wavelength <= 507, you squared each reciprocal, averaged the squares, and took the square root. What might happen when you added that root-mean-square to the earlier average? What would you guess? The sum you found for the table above 0.0852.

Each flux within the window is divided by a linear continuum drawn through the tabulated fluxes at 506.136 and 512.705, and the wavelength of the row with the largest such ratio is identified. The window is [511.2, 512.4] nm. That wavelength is 511.997 nm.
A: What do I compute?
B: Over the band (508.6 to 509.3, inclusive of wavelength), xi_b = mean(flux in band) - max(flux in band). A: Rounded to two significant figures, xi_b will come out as -0.50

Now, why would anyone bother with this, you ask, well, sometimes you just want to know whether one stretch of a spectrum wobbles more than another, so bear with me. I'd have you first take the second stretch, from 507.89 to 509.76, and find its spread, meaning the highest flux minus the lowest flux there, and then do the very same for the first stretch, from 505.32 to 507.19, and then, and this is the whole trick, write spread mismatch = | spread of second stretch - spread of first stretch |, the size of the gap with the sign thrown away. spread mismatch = 1.4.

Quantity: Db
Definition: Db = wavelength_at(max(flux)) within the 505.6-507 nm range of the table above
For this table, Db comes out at 506.136 nm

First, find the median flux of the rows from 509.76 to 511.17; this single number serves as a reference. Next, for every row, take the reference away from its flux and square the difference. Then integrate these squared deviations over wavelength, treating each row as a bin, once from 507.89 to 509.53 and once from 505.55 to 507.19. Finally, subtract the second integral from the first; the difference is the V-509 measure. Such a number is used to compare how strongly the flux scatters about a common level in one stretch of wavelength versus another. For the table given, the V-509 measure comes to 1.2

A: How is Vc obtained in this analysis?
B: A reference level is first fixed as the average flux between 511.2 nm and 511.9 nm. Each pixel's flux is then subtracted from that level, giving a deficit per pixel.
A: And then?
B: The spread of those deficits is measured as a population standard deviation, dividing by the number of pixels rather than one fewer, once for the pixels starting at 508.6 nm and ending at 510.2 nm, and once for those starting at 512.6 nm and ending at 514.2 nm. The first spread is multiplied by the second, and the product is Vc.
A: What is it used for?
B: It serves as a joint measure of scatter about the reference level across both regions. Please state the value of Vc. 0.40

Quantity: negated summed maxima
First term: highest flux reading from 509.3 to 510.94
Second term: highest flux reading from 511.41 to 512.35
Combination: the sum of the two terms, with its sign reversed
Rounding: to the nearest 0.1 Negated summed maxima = -31.0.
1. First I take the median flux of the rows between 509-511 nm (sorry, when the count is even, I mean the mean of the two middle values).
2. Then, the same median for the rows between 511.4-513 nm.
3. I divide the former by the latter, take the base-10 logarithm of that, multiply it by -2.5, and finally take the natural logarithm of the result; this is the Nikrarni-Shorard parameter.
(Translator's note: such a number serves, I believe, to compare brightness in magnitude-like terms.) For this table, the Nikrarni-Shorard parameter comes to -3.3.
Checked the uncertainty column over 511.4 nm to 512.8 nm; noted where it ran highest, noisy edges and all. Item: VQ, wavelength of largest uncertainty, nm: 512.233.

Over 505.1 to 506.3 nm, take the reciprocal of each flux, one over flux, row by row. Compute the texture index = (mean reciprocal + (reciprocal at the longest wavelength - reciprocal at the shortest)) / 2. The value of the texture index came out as 0.0401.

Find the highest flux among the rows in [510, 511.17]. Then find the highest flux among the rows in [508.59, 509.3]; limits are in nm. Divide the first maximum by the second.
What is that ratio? 1.01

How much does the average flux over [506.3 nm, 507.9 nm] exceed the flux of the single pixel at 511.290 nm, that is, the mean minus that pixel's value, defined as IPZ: 1.0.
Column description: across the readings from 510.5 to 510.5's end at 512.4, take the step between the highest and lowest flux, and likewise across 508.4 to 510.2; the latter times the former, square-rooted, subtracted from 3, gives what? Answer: 0.3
